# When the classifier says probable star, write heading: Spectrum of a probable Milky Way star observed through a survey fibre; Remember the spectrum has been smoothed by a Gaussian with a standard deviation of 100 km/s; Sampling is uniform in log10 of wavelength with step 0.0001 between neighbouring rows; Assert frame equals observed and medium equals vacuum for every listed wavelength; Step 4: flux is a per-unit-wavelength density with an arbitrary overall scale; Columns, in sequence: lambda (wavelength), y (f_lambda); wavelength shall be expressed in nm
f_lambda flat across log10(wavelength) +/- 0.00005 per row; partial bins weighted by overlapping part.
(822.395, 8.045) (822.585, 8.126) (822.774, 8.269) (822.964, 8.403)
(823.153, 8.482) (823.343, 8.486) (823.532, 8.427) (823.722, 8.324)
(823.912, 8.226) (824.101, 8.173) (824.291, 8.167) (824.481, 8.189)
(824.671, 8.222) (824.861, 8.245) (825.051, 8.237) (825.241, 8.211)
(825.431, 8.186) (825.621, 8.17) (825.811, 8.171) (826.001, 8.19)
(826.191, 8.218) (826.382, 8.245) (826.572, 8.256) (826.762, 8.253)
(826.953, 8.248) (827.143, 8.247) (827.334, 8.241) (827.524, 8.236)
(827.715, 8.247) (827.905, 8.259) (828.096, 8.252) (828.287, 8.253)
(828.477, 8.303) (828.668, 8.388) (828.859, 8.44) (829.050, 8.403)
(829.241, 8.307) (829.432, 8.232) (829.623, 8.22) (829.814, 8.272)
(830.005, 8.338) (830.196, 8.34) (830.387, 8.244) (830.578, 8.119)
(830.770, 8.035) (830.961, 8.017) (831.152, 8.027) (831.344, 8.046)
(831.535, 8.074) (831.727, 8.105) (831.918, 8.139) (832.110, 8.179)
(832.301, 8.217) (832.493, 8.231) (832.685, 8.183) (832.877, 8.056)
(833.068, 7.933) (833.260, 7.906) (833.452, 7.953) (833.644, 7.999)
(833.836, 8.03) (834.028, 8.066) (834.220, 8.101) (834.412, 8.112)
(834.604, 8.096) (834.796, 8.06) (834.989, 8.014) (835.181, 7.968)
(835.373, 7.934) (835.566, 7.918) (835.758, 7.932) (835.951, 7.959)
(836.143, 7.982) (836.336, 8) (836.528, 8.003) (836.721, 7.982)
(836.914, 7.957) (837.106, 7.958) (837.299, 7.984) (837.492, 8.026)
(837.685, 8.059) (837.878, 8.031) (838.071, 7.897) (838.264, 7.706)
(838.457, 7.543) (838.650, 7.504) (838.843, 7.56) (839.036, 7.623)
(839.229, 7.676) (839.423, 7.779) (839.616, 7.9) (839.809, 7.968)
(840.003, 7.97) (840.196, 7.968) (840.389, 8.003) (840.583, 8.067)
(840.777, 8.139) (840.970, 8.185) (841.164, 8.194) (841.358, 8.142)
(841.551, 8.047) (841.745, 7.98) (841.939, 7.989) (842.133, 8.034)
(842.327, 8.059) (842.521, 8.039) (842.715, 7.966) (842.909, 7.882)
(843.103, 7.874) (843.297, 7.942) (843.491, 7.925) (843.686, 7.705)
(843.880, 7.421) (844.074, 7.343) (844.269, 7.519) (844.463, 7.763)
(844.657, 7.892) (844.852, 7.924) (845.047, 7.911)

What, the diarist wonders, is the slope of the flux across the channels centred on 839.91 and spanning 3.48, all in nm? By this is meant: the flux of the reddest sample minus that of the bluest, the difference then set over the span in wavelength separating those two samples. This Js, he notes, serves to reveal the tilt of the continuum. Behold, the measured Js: 0.104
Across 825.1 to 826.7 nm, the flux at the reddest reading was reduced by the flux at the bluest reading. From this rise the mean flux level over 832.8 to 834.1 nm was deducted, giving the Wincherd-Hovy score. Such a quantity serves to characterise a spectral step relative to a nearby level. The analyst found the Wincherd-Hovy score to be -7.95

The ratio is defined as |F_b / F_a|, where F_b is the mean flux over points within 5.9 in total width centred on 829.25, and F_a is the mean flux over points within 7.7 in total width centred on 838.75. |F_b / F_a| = 1.04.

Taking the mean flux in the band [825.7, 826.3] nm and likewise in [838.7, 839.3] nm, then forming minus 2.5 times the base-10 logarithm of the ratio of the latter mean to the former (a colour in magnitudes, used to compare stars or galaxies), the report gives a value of 0.079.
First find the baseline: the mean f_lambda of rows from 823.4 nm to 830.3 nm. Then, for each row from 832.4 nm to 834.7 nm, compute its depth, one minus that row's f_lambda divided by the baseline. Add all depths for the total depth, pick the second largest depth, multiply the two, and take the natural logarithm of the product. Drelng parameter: -4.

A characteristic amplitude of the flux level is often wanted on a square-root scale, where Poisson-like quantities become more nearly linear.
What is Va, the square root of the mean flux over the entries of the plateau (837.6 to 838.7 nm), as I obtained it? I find 2.79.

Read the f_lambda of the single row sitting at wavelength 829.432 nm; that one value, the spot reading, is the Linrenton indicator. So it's 8.232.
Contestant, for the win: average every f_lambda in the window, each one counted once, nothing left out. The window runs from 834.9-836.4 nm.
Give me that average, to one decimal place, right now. 8.0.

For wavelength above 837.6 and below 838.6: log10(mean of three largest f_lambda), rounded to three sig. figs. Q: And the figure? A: 0.903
